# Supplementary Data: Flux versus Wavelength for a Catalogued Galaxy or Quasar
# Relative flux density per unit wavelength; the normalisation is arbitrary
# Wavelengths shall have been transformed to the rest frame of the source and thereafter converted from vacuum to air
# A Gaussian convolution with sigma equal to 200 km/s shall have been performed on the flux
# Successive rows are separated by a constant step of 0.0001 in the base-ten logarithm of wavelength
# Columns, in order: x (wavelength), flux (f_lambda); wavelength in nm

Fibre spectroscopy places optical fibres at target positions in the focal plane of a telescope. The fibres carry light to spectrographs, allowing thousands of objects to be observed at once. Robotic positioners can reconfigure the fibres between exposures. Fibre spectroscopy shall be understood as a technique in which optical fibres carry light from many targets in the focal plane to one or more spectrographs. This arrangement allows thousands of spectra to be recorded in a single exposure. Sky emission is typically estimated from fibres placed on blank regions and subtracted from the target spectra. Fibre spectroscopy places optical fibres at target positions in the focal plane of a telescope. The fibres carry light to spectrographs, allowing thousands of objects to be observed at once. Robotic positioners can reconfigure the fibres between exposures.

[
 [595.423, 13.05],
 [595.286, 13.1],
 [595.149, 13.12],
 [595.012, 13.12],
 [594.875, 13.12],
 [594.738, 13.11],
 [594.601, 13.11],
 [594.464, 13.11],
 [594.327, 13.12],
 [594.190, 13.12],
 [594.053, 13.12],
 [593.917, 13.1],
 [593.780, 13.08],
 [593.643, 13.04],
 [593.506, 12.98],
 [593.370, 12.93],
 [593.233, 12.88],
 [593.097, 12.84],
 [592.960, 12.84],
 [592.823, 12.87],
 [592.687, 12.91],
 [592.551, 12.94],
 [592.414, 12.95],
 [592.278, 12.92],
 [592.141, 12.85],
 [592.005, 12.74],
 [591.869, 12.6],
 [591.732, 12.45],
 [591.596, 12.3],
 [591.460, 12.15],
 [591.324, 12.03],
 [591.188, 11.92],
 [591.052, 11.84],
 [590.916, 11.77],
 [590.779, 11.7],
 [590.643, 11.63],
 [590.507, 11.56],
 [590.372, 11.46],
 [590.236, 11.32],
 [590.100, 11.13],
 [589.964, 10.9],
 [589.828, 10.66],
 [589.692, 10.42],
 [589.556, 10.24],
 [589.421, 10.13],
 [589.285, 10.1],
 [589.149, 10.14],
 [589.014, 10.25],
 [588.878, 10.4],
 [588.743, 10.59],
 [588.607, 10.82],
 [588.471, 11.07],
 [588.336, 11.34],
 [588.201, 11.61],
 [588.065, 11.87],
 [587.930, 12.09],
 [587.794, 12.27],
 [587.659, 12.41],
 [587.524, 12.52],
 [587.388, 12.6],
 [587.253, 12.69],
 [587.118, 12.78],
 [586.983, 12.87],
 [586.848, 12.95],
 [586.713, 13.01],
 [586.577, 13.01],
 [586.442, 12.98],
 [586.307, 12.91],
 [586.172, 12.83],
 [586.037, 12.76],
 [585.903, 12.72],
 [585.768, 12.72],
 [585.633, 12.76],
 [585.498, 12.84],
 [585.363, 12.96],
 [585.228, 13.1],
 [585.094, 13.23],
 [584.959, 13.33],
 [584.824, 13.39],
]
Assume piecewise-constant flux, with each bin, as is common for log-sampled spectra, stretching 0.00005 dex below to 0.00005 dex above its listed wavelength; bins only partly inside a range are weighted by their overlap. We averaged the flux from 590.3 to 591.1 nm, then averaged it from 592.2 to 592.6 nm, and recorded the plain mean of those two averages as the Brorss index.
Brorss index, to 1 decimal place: 12.3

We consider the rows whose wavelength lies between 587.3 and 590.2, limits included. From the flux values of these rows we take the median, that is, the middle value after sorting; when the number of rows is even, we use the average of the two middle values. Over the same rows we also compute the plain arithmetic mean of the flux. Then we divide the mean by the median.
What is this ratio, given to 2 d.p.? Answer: 1.02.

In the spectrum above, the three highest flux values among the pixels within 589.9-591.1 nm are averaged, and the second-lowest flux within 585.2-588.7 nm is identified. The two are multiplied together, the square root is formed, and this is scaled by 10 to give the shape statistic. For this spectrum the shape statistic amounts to 114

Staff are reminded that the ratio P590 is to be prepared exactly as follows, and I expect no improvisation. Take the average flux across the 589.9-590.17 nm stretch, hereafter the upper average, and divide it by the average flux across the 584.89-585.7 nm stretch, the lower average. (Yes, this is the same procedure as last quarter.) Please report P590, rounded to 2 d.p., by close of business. 0.84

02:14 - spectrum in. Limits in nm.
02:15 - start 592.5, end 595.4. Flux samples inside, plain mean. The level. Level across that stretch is 13.0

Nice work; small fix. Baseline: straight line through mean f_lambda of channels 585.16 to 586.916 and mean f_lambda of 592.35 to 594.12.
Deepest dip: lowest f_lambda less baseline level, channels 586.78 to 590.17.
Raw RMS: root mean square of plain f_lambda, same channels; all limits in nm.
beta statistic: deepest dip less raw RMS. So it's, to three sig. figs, -14.3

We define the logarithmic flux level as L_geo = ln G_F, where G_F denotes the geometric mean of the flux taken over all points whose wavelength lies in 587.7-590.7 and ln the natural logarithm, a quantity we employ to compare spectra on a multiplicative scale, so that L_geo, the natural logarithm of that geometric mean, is 2.40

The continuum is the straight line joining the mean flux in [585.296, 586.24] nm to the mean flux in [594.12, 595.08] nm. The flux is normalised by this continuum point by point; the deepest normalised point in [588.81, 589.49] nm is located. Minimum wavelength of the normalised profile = 589.285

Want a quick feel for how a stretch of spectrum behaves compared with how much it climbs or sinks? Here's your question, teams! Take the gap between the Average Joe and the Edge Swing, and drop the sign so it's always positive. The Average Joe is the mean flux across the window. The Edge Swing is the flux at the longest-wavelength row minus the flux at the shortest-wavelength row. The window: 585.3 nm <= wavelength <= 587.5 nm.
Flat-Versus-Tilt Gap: 13.2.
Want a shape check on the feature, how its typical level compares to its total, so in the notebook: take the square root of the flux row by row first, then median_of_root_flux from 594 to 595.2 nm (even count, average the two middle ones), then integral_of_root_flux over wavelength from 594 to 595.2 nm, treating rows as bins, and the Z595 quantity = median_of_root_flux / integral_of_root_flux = 0.8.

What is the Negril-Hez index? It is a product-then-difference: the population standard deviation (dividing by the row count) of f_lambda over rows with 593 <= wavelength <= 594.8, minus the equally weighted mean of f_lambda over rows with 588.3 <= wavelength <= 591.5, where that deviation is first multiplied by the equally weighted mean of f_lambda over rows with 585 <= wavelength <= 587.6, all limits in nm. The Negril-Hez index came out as -9.8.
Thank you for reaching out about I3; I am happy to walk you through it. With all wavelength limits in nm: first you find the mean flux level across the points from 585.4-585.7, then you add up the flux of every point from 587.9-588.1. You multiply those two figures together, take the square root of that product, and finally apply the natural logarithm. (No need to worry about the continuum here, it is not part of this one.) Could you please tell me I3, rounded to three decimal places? 2.863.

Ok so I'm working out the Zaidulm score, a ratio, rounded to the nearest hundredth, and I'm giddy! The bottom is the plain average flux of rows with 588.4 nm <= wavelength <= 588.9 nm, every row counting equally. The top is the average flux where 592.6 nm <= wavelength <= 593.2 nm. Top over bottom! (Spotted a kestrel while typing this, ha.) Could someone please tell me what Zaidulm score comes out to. 1.20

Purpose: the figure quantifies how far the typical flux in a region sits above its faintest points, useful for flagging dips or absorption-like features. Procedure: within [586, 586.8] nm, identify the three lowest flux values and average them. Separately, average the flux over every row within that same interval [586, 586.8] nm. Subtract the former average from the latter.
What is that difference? 0.08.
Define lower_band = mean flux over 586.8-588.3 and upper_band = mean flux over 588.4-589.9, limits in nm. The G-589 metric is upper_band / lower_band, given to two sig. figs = 0.84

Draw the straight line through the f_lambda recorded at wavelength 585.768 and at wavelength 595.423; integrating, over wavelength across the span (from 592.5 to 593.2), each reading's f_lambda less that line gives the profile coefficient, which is -0.1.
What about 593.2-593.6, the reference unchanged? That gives 0.0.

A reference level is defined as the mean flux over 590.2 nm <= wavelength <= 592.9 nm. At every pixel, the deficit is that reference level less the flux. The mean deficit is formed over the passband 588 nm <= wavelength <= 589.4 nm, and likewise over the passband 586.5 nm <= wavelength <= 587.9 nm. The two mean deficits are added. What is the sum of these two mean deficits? 1.0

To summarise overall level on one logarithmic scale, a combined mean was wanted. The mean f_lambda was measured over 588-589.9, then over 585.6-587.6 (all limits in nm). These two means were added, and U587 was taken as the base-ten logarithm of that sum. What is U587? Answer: 1.37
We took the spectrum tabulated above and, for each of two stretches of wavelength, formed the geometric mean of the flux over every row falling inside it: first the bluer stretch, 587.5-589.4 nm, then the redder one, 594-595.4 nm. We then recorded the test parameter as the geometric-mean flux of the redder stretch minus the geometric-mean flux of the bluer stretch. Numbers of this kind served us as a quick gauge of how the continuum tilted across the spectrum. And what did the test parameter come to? 1.9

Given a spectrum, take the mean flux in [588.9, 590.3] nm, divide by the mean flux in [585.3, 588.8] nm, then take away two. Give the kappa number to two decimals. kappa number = -1.15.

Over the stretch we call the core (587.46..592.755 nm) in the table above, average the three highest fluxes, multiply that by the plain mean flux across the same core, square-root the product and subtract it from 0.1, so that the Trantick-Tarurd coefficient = -12.2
